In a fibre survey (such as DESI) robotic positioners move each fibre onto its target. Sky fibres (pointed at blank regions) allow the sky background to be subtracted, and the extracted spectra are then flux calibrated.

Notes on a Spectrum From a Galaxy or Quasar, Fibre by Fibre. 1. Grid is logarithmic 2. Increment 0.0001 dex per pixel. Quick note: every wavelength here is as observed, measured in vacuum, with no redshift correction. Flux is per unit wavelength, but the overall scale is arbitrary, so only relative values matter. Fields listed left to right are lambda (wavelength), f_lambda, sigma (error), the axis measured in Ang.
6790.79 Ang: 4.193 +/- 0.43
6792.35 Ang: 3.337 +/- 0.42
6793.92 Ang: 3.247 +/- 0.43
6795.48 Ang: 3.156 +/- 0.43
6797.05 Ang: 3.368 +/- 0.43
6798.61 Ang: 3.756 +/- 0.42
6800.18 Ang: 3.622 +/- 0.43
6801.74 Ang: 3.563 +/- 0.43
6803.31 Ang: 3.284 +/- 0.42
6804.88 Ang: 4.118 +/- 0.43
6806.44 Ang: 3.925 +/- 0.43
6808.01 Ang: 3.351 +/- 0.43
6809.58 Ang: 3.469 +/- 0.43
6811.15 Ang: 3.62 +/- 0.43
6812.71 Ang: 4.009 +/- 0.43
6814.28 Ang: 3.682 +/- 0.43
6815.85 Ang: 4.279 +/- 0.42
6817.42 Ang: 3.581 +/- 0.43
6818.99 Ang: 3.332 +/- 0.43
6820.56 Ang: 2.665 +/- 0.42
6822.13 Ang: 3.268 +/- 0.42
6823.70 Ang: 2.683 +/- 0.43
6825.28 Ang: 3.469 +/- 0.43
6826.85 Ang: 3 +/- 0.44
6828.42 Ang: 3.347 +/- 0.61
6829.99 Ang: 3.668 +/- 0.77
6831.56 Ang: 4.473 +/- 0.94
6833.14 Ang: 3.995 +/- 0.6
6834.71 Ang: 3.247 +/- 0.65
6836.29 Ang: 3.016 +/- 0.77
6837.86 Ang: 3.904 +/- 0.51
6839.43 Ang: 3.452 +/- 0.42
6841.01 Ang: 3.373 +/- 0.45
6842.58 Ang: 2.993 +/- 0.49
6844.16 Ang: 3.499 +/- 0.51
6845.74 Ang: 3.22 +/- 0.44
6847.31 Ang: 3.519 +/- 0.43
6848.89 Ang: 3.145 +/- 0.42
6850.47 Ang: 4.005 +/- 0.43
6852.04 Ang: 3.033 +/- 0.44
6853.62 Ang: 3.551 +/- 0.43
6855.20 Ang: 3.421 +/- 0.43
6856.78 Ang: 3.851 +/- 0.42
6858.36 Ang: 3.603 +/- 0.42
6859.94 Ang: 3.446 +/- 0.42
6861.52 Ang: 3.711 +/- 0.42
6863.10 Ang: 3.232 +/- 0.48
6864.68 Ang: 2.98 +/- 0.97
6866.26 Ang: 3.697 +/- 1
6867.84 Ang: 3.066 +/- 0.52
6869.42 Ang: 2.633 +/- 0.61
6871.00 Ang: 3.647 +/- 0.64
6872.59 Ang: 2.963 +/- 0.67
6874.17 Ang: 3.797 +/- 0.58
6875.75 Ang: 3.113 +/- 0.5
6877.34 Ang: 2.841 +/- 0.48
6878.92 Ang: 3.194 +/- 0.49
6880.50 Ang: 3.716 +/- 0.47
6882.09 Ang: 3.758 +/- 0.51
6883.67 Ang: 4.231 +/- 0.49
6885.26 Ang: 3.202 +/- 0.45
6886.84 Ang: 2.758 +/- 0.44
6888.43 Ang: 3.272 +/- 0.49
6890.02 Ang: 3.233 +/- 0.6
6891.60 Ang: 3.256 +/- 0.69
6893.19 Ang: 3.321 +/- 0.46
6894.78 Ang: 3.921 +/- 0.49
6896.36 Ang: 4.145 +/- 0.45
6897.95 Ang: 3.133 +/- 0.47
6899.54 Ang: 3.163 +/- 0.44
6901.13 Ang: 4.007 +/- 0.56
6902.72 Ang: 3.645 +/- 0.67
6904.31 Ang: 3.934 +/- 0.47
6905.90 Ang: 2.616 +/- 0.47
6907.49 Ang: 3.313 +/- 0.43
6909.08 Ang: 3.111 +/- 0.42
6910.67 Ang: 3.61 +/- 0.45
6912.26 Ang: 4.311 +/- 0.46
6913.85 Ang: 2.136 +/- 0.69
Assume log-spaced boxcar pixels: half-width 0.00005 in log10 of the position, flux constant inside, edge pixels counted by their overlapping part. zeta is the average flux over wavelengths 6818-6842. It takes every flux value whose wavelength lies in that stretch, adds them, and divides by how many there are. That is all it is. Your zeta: 3.39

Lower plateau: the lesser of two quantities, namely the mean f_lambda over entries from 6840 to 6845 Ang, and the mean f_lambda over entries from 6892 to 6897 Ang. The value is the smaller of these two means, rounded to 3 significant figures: 3.29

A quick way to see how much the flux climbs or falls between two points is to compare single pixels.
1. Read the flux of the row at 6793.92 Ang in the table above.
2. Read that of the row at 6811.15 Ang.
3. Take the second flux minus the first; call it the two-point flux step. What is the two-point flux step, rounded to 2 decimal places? 0.37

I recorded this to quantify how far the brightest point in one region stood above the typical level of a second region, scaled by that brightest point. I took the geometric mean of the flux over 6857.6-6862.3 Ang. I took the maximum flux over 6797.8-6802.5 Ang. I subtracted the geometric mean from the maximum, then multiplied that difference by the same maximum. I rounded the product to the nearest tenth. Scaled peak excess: 0.6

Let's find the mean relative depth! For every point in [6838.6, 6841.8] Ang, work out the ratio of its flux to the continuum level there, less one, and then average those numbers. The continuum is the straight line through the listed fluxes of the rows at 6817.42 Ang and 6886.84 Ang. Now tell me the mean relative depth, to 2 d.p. 0.03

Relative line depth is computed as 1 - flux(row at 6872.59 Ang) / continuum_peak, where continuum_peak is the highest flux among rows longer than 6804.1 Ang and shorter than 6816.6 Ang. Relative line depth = 0.31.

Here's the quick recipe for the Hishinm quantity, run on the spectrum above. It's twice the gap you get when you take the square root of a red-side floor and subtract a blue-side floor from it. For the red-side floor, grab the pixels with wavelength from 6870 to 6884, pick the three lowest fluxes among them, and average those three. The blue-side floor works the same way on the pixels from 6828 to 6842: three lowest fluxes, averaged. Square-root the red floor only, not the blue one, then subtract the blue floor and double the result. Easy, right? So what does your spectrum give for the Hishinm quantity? -2.96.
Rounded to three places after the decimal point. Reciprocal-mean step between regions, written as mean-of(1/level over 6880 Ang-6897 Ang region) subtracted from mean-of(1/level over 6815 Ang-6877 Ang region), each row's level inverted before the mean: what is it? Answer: 0.010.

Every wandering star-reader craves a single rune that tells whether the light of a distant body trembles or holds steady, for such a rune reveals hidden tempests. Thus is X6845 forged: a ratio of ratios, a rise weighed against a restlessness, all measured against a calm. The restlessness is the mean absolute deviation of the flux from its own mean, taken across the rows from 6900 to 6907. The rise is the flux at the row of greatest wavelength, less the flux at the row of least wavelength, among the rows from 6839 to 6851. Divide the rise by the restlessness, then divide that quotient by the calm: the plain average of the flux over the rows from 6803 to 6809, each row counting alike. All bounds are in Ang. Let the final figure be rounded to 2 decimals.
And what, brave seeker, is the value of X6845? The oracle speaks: 0.32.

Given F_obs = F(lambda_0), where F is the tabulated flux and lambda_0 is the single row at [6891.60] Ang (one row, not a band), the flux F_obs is 3.256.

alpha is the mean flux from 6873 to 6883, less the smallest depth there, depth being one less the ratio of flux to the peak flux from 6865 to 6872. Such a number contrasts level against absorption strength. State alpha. 3.43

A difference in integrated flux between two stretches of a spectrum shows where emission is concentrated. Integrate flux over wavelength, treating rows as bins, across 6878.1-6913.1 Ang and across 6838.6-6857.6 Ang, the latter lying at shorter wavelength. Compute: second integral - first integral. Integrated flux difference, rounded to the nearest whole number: -57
